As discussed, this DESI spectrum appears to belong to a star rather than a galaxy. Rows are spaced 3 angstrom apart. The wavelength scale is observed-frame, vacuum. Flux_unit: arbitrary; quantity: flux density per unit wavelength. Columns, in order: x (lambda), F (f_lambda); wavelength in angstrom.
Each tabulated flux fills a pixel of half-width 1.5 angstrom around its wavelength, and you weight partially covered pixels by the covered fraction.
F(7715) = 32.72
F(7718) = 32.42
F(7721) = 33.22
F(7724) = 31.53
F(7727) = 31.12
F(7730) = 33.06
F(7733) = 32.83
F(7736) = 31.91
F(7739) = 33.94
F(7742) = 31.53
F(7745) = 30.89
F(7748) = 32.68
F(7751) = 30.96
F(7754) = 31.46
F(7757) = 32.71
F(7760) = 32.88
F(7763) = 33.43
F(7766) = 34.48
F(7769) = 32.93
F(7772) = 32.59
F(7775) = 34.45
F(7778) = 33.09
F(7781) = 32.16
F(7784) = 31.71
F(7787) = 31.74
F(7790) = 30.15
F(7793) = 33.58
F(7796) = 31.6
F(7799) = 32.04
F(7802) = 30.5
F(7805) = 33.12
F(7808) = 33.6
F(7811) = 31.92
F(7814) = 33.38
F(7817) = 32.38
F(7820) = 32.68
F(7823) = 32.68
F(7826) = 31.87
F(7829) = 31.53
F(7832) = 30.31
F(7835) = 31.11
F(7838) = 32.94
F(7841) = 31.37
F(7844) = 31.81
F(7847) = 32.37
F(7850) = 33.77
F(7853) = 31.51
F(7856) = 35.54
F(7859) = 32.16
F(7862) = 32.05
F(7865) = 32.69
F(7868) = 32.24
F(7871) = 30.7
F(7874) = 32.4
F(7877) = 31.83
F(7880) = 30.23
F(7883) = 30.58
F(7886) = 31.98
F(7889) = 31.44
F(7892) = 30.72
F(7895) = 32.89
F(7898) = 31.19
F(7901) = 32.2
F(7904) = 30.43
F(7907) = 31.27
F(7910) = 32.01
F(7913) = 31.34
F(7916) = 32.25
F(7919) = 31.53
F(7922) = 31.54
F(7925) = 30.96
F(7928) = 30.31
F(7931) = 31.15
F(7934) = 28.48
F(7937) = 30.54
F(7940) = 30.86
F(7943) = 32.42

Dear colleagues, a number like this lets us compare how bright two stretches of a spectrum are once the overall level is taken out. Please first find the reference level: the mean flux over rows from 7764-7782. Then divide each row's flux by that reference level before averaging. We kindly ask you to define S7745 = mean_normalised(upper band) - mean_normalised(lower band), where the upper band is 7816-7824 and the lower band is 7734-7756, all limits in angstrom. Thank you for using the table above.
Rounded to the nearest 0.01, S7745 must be 0.02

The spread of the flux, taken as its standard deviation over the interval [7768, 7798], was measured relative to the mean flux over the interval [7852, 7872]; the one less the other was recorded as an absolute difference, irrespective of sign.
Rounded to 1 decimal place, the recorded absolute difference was 31.3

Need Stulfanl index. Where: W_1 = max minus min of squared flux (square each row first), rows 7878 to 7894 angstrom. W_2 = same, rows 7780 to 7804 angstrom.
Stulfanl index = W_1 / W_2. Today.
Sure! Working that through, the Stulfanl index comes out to 0.50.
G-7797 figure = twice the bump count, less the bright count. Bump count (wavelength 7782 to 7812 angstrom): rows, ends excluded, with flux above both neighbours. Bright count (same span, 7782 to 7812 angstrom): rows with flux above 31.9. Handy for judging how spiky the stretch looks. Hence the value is 3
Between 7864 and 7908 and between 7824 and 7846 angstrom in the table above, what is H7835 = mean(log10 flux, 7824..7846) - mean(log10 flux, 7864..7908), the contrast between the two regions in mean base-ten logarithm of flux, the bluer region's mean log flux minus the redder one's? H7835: 0.001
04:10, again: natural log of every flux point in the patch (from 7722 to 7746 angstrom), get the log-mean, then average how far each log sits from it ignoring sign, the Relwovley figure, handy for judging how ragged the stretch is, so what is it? 0.0273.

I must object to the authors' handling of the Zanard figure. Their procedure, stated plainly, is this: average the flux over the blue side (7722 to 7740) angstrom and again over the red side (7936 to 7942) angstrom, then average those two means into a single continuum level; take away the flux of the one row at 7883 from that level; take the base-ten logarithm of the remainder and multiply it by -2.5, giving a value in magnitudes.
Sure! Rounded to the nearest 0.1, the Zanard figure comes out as 0.0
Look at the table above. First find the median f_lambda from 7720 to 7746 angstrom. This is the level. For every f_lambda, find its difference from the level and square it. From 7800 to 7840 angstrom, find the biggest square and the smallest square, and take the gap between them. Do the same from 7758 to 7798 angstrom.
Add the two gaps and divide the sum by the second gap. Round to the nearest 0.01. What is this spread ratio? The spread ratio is 1.43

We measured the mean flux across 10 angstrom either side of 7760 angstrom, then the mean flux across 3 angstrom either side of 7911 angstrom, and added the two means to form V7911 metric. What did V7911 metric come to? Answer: 64.4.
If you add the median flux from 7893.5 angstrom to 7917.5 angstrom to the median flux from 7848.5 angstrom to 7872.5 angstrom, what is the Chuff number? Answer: 63.9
